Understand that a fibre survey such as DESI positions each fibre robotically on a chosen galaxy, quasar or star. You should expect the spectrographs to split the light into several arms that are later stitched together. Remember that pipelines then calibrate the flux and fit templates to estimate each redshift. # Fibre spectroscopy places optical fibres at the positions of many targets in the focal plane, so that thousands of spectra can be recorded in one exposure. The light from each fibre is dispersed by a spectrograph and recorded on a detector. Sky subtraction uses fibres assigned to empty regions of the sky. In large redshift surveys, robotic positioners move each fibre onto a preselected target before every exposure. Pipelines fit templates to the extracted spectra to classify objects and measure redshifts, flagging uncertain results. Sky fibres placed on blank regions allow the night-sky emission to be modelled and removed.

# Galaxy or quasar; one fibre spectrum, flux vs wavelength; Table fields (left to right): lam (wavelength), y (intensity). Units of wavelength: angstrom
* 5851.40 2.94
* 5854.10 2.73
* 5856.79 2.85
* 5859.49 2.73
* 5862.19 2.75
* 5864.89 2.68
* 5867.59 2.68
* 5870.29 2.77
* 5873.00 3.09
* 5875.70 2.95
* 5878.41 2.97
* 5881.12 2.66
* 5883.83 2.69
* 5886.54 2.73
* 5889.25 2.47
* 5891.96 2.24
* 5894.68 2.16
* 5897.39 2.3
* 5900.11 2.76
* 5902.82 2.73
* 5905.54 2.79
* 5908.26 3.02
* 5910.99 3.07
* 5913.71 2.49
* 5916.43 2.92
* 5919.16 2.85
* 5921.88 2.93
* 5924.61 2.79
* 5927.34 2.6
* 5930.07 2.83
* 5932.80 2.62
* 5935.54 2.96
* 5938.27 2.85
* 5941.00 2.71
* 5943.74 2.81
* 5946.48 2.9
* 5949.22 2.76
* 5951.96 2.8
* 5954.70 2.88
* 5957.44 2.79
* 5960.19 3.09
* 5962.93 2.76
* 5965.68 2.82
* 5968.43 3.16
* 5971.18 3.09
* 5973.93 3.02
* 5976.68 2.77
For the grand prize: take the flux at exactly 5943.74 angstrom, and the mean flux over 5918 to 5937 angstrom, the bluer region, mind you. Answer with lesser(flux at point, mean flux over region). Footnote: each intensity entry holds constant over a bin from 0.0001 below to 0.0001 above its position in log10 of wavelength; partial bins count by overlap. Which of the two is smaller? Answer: 2.80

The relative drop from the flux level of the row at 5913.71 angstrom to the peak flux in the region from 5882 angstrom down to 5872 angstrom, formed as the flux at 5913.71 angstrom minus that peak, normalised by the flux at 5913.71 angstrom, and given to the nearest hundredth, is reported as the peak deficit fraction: -0.24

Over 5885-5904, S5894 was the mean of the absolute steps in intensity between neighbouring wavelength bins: 0.20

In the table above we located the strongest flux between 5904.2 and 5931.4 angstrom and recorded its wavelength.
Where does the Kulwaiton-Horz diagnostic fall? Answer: 5910.99 angstrom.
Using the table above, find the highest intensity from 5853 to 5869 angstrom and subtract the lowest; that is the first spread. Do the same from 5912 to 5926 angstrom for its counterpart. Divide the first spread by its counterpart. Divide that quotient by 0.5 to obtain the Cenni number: 0.8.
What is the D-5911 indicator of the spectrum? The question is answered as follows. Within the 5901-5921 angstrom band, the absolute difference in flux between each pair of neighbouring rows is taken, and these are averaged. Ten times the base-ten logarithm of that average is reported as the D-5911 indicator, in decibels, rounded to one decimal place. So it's -6.3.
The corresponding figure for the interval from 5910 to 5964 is -7.1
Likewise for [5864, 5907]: -8.3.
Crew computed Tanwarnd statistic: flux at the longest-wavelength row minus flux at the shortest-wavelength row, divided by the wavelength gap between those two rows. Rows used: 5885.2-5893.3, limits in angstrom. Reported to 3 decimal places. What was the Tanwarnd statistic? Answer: -0.090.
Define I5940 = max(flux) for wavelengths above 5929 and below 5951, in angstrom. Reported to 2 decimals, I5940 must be 2.96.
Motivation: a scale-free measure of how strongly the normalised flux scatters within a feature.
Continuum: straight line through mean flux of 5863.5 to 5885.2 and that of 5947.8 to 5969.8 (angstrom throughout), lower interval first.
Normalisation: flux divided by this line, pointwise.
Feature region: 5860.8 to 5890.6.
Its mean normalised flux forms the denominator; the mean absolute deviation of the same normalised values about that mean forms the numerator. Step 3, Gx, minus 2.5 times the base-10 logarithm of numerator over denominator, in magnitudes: 3.3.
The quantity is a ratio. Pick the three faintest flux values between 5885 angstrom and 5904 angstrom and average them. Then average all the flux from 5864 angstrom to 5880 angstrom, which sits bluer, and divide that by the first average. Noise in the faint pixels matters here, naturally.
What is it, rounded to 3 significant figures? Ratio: 1.28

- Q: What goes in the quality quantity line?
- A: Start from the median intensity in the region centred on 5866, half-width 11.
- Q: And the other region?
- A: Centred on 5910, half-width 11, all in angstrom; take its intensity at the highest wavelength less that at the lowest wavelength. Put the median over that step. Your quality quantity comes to 31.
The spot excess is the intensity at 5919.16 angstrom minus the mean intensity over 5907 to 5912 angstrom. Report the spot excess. -0.19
